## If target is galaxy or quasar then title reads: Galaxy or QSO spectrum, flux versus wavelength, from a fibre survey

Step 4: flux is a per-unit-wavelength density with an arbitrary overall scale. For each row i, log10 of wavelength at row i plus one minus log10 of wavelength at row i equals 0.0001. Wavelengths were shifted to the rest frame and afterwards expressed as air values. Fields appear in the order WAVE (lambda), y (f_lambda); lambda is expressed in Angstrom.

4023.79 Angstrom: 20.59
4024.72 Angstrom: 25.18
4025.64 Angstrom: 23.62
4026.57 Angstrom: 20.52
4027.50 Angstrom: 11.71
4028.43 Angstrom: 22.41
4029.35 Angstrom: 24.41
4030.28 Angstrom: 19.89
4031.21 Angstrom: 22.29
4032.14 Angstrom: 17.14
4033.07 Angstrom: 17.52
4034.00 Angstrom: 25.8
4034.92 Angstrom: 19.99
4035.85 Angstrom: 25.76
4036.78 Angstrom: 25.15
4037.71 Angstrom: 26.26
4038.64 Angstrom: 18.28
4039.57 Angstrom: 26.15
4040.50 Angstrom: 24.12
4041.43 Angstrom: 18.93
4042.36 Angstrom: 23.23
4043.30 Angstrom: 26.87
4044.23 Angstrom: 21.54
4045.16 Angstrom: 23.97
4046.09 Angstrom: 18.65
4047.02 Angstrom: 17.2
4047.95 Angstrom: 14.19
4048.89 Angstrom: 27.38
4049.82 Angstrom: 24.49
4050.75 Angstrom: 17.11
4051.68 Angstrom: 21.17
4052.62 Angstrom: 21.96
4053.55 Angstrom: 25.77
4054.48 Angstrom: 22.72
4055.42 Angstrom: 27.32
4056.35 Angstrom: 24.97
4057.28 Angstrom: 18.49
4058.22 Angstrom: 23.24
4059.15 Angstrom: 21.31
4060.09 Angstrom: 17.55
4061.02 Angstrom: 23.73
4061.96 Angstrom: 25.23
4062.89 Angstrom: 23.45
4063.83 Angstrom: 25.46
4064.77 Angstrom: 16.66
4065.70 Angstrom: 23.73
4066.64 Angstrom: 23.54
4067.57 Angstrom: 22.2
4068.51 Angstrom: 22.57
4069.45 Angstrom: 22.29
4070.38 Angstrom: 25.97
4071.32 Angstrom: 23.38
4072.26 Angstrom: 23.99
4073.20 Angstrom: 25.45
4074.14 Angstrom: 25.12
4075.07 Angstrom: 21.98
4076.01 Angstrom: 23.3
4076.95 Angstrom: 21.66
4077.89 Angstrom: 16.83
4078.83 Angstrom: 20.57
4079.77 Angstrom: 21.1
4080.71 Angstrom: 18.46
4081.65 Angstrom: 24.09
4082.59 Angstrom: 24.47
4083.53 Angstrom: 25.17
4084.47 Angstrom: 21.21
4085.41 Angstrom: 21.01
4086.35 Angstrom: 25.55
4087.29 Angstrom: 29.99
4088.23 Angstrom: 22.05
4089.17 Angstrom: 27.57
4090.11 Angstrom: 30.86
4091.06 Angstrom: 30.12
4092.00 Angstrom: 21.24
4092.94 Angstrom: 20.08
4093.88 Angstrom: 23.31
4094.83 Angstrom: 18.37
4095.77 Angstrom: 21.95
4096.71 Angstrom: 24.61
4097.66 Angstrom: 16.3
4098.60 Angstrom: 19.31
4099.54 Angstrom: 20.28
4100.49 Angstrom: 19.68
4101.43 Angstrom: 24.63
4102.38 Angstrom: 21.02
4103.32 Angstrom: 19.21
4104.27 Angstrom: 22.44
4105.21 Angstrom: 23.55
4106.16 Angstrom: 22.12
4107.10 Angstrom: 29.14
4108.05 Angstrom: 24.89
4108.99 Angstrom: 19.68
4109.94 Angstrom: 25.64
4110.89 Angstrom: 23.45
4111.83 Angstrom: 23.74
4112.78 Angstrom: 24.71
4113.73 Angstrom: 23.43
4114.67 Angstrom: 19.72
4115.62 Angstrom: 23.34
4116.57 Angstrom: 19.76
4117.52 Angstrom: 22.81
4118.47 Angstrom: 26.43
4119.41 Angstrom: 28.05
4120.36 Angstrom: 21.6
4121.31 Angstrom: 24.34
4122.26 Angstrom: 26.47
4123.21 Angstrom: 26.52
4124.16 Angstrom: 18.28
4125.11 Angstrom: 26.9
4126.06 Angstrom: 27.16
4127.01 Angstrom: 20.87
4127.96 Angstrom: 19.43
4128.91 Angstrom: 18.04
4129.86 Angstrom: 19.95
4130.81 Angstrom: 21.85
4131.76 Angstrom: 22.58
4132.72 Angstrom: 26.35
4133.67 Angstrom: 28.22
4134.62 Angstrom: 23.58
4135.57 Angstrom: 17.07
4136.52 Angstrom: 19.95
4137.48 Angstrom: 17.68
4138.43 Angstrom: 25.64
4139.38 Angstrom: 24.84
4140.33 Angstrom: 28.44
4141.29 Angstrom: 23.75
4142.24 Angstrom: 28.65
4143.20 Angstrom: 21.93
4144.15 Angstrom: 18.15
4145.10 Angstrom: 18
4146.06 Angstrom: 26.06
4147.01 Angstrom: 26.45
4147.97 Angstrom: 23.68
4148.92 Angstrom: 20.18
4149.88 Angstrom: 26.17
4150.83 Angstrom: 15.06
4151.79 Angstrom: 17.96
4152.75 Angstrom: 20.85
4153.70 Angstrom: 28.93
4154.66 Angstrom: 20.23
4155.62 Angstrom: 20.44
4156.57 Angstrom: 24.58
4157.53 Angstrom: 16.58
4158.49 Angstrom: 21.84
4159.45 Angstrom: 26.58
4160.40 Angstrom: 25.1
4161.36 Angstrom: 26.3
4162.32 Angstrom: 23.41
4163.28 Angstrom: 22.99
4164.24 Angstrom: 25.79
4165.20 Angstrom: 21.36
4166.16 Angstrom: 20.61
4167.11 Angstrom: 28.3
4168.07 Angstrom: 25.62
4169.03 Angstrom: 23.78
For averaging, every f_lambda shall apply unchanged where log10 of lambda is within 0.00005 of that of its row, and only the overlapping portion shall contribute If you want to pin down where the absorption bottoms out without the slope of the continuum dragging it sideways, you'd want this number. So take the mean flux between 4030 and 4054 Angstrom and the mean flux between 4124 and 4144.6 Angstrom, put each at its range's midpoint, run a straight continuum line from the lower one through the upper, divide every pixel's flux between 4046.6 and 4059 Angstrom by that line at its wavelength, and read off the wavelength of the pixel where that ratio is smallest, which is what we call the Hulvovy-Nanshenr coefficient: 4047.95 Angstrom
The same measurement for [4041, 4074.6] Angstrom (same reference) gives 4047.95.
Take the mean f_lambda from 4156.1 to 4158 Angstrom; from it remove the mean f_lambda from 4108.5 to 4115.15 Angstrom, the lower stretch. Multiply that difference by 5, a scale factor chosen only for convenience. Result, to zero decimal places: -12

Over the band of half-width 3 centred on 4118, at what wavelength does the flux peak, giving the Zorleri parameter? 4119.41 Angstrom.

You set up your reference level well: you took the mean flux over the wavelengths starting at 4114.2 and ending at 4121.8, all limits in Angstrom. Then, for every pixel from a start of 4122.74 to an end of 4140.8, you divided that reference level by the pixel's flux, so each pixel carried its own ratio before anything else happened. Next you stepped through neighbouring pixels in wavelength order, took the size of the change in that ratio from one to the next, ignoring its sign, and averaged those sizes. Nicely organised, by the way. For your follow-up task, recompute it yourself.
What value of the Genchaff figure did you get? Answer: 0.175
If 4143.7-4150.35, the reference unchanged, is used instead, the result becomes 0.160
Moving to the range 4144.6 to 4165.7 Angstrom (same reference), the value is 0.209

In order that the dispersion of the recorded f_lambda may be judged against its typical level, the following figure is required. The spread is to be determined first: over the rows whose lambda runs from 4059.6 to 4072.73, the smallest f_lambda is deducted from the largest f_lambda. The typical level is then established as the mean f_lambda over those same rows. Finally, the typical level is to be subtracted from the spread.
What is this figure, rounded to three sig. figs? -13.5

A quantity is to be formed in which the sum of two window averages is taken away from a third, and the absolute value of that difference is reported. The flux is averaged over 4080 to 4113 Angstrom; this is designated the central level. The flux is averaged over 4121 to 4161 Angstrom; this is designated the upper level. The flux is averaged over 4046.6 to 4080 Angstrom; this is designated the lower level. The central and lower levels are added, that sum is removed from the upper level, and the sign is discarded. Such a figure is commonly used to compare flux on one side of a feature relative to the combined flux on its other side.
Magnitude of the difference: 22.7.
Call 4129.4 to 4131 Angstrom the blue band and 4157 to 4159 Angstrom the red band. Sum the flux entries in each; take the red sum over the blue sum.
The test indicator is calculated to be 0.92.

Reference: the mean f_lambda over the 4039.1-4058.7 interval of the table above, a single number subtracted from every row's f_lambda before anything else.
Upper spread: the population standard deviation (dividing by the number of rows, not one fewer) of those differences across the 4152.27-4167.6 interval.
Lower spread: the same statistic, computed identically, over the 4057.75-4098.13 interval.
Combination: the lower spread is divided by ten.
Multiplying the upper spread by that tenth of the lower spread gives 1.07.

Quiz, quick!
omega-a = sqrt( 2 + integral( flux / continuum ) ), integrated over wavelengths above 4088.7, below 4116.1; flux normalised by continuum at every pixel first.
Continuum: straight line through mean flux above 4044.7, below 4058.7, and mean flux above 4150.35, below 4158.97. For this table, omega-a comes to 5.6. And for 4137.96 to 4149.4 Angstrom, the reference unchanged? 3.9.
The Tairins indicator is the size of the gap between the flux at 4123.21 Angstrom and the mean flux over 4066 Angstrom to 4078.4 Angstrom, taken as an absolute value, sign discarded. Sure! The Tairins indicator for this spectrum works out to 3.6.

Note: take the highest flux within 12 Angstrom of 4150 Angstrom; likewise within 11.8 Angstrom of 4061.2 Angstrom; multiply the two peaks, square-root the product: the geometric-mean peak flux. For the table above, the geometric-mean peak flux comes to 28.1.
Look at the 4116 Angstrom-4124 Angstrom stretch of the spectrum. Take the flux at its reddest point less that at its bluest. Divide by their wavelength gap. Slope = 1.0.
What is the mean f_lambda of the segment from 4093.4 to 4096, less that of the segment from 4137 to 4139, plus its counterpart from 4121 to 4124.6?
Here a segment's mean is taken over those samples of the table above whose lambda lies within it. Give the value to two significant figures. 23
